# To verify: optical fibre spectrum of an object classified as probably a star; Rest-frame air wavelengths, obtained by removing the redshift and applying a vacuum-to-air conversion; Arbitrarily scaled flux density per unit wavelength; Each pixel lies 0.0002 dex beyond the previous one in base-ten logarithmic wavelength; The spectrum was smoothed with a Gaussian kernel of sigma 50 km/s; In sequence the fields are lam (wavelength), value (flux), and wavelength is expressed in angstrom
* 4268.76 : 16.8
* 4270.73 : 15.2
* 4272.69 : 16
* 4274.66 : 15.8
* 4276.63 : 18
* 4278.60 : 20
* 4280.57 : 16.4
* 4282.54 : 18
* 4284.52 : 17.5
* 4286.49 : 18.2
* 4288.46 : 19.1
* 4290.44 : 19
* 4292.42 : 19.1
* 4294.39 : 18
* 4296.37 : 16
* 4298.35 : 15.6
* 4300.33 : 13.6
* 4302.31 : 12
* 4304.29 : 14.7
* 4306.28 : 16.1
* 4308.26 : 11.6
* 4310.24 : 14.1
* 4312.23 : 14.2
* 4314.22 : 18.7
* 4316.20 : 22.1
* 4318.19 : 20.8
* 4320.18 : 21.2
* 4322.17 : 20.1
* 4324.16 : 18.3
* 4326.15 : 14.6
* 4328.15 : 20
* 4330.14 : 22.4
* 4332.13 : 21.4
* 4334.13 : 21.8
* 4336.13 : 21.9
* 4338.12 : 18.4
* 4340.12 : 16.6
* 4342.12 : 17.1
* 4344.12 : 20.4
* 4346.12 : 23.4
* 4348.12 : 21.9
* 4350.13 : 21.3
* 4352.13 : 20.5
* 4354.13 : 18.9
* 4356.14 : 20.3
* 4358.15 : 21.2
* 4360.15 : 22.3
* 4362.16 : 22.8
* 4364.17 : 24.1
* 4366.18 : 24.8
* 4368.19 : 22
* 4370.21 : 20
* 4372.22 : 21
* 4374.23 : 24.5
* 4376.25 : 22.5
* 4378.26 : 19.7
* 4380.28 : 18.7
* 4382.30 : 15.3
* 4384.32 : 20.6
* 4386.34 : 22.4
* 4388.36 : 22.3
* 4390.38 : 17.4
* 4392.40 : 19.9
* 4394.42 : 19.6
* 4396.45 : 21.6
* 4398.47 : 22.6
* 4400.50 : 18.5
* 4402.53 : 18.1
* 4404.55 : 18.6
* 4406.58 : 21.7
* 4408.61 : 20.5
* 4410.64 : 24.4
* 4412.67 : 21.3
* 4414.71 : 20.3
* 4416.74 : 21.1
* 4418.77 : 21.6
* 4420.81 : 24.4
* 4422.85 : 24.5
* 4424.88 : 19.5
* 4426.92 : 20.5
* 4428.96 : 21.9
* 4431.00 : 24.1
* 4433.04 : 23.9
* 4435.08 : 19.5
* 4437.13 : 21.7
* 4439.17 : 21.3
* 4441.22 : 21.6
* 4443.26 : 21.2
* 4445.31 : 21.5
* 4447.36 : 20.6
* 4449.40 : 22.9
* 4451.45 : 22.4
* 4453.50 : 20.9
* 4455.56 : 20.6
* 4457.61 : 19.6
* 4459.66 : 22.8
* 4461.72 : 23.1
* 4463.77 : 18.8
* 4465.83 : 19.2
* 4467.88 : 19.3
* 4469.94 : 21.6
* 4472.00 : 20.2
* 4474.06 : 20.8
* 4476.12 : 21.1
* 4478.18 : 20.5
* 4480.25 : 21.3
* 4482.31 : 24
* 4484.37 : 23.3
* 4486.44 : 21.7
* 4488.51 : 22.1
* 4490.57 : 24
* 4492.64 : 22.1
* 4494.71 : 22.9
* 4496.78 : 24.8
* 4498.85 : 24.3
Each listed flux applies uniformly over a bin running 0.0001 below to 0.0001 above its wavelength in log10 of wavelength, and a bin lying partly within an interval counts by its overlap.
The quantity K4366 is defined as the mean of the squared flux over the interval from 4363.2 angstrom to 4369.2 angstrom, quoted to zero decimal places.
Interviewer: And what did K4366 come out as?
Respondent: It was 560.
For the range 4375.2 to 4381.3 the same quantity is 415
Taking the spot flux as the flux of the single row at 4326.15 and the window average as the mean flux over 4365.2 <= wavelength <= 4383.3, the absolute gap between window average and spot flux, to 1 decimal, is 6.3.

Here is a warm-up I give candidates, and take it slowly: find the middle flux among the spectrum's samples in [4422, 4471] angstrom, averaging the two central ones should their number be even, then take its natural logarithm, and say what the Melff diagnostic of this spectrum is 3.06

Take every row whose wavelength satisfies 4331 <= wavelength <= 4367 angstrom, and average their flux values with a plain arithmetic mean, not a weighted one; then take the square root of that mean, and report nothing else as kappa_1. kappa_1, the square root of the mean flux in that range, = 4.59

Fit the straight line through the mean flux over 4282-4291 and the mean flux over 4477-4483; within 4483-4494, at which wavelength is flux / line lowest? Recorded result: 4486.44 angstrom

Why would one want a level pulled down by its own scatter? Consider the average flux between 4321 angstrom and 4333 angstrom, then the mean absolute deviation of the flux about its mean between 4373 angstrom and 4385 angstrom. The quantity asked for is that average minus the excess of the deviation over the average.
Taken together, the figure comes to 36.6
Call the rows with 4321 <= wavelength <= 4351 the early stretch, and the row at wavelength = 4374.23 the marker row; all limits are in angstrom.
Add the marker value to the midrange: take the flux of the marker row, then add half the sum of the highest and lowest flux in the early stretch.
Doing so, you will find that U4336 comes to 43.5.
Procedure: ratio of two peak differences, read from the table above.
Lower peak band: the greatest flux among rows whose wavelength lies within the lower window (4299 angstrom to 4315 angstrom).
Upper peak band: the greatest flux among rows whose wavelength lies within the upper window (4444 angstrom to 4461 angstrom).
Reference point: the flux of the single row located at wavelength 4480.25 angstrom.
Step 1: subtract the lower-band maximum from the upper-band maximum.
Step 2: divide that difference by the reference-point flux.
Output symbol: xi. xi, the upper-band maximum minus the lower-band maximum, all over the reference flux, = 0.20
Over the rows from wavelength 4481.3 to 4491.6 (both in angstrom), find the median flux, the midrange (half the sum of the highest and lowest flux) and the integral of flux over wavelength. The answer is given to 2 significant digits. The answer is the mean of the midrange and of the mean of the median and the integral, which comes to 77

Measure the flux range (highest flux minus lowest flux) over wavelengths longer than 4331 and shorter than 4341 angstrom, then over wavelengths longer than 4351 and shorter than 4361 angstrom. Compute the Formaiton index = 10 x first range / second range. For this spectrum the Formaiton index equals 16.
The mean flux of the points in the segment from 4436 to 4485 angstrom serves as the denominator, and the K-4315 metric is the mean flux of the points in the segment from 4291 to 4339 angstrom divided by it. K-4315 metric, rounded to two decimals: 0.84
